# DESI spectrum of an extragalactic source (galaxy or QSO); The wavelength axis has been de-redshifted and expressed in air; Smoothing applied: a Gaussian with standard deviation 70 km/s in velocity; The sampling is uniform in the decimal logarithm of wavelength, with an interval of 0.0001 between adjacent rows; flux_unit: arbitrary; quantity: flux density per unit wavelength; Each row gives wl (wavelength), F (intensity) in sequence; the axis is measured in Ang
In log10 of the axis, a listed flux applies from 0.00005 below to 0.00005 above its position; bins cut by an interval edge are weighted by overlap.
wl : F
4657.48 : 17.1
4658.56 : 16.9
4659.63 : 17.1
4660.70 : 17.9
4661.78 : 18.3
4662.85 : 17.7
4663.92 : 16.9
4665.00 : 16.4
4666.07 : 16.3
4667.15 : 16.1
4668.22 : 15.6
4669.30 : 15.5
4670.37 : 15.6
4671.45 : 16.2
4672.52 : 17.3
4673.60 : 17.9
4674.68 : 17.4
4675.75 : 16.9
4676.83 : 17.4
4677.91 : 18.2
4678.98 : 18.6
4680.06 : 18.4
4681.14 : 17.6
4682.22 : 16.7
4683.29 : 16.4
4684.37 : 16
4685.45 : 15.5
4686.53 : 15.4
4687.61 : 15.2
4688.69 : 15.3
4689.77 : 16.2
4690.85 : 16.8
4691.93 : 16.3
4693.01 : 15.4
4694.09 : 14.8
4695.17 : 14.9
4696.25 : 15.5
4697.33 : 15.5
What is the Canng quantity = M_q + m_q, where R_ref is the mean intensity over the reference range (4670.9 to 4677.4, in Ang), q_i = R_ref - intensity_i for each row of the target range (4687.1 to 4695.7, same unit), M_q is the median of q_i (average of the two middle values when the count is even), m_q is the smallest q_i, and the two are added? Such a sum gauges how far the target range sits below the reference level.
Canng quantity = 2.2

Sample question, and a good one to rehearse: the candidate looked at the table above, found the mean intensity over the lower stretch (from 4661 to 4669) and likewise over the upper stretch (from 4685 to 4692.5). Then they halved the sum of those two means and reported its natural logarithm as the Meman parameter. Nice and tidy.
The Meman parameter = 2.79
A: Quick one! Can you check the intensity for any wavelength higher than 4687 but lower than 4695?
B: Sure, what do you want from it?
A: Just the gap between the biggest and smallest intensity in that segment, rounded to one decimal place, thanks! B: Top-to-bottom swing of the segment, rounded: 2.0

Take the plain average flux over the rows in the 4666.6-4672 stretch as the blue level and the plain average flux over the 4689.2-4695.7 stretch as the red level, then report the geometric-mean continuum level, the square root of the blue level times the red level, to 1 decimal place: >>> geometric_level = 15.8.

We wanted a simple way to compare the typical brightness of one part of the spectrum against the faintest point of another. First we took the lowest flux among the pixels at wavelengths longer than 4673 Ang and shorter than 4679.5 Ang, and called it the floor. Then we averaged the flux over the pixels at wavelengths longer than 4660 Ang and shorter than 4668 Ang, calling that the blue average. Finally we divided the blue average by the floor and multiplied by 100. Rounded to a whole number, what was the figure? 101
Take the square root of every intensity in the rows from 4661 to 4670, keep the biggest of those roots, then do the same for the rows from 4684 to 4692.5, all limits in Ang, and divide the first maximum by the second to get 1.04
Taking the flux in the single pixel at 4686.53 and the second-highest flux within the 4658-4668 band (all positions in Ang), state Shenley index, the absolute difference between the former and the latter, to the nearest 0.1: 2.5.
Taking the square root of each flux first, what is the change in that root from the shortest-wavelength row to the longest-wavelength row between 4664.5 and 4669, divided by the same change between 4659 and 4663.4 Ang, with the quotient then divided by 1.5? -0.9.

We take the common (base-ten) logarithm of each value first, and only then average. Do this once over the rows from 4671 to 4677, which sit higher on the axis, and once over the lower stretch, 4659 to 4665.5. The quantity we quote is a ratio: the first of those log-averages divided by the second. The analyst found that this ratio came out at 1.00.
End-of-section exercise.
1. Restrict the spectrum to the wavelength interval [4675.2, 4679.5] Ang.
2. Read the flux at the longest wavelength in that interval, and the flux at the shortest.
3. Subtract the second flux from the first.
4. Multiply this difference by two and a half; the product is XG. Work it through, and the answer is 4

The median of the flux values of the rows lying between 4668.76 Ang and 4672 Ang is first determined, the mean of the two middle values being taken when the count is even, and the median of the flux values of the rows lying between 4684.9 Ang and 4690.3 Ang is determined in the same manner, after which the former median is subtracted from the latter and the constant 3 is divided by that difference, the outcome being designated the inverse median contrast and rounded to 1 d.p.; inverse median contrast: -15.0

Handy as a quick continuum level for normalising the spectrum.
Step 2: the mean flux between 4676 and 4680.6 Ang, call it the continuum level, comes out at 18.1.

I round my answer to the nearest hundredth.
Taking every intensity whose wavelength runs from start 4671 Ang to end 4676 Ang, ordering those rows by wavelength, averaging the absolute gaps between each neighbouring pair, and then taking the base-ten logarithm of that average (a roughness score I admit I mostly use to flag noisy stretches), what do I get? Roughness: -0.17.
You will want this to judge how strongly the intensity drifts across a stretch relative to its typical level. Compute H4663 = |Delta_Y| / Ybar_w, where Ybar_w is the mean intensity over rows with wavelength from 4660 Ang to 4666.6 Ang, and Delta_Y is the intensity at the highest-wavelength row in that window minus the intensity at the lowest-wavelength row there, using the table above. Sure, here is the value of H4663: 0.093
